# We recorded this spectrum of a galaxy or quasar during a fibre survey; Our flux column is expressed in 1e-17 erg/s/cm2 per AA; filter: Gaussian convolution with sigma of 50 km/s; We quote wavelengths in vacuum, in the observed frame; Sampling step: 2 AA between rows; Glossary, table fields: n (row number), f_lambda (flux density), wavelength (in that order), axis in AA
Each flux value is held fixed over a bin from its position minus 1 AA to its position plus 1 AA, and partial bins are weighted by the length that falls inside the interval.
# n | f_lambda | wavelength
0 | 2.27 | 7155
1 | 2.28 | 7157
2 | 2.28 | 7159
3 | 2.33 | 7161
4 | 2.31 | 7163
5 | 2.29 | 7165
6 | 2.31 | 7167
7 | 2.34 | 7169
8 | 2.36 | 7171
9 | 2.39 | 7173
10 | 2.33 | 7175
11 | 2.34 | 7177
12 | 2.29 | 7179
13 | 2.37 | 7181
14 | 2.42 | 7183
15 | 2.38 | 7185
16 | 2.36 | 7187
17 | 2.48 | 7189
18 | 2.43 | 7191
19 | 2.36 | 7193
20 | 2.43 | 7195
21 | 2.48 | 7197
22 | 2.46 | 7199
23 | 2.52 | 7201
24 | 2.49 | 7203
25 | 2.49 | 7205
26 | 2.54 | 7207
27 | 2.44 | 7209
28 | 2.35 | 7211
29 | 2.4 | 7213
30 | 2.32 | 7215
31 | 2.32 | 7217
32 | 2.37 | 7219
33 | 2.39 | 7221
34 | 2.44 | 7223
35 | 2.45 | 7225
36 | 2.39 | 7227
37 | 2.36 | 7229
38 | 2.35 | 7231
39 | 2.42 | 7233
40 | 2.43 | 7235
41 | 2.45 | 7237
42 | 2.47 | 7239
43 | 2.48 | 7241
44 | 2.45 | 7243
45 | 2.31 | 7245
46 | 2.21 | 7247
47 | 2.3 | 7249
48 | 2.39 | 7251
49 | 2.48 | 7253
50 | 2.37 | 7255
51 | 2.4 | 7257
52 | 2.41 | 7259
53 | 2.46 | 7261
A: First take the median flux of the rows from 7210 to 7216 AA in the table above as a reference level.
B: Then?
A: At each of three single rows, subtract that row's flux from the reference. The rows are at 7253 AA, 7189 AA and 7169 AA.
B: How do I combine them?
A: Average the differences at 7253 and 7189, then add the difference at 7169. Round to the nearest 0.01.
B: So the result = -0.12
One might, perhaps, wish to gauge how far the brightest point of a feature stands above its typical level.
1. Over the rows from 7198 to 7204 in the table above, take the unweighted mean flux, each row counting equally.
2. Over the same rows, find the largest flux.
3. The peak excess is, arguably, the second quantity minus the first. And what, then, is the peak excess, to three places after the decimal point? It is 0.030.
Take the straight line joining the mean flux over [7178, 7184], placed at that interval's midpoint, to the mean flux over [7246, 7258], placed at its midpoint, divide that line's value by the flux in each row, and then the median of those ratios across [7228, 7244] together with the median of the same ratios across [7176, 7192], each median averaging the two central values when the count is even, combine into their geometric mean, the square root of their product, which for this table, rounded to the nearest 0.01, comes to 0.98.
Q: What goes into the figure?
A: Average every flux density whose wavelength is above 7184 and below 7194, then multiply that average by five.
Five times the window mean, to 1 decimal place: 12.0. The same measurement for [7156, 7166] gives 11.5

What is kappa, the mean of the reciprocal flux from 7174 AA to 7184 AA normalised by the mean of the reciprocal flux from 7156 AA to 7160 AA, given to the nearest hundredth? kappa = 0.97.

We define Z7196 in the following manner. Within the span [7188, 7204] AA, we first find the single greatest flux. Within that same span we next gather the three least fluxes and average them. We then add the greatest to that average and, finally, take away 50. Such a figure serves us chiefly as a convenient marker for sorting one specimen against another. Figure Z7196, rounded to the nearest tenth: -45.1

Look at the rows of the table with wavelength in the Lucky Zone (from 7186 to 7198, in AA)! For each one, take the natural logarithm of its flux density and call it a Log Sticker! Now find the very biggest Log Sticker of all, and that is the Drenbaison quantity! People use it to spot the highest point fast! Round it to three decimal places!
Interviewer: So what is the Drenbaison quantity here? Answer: 0.908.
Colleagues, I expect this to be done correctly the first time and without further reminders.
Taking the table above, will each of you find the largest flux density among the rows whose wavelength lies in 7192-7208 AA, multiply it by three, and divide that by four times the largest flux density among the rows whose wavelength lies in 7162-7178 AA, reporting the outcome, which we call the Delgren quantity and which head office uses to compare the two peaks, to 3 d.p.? 0.797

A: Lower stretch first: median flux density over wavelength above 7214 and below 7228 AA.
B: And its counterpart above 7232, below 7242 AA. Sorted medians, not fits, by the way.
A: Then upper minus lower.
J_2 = 0.06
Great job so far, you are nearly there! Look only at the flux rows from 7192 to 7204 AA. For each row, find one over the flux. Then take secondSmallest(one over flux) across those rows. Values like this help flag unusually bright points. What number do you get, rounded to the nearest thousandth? 0.402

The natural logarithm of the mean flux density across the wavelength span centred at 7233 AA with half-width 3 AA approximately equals 0.88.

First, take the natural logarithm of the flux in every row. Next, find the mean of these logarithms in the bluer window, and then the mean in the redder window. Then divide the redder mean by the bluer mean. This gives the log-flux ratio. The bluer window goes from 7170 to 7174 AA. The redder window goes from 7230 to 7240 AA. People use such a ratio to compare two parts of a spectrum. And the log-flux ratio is 1.02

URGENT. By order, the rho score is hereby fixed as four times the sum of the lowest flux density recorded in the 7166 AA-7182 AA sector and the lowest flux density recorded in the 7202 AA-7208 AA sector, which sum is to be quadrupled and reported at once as 19.1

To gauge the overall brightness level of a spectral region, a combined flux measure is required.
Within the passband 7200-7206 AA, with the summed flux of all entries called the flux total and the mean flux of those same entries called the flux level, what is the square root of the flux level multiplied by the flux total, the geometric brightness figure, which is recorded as 4.3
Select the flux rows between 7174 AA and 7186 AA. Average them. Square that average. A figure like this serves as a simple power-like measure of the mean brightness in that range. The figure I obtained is 5.55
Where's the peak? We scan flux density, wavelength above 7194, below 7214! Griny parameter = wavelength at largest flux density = 7207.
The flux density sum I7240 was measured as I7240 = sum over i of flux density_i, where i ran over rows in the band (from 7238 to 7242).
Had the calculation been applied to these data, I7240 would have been 4.95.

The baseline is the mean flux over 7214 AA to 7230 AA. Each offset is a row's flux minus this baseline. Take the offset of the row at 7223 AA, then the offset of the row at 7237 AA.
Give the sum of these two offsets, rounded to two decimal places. 0.13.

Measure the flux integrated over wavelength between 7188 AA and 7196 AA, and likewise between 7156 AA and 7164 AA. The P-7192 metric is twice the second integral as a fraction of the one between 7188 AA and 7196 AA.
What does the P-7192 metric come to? 1.90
